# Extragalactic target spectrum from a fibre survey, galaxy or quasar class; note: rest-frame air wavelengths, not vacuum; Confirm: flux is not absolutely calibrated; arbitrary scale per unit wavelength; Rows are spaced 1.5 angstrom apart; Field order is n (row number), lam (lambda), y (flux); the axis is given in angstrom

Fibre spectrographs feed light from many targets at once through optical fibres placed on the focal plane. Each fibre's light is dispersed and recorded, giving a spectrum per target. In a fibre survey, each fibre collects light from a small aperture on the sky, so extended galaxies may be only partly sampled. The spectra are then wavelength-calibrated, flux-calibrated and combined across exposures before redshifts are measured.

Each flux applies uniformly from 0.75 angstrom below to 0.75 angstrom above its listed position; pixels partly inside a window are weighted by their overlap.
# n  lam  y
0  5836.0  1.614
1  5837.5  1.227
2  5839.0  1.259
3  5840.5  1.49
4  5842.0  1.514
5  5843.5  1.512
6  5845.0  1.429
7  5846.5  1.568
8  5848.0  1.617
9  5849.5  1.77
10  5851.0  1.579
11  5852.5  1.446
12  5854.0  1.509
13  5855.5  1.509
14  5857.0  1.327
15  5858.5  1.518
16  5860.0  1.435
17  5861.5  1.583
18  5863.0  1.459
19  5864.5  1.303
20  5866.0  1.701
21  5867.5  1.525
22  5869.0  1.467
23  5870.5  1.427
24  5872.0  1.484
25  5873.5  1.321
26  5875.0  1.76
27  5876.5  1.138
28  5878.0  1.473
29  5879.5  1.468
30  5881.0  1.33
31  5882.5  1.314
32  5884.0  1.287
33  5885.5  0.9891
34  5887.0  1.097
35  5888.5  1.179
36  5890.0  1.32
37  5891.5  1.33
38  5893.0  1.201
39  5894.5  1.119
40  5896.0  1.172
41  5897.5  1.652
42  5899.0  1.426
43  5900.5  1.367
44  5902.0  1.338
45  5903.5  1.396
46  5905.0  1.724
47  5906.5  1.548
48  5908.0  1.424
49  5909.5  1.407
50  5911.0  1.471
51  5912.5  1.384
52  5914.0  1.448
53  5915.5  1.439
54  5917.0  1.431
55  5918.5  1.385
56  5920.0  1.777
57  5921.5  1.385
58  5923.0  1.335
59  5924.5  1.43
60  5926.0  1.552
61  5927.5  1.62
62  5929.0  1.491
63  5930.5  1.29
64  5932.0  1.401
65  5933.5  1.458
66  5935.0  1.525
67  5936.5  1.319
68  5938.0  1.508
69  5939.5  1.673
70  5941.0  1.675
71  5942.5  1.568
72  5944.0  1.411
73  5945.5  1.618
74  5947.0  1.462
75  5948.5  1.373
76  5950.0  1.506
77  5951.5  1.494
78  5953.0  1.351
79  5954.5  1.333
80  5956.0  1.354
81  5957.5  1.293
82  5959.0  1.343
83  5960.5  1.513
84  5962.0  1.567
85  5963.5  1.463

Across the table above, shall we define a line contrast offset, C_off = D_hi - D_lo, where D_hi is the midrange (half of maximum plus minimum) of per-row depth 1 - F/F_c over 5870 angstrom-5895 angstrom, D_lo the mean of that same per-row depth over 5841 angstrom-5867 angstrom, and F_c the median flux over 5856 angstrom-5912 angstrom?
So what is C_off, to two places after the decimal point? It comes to 0.10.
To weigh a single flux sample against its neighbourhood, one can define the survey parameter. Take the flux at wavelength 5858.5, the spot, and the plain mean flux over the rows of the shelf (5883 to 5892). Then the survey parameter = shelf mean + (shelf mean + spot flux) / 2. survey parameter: 2.56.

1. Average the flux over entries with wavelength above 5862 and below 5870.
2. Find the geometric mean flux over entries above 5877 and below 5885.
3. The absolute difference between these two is 0.12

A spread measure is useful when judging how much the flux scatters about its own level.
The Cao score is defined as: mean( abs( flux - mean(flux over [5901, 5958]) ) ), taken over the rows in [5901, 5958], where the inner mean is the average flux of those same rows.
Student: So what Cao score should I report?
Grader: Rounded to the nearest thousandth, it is 0.095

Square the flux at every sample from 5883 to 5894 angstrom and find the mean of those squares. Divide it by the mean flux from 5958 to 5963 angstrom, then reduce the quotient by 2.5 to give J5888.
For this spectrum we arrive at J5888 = -1.51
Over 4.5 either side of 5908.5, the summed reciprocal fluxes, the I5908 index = 4.04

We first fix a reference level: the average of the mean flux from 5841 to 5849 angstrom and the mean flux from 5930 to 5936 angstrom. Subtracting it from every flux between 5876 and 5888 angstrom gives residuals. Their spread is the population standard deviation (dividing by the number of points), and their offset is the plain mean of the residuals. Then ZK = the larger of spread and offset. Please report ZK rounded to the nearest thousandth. 0.163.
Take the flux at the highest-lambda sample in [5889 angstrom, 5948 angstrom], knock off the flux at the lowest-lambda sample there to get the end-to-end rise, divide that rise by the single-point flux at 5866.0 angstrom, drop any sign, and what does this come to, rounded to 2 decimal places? 0.08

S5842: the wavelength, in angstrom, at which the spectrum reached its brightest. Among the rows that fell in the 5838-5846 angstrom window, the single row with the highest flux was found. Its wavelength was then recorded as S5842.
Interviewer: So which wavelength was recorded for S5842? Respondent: 5842.0 angstrom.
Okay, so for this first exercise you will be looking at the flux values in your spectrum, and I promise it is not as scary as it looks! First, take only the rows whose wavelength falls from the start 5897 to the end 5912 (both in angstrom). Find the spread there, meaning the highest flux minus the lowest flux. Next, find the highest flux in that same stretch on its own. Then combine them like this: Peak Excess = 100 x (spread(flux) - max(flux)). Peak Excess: -134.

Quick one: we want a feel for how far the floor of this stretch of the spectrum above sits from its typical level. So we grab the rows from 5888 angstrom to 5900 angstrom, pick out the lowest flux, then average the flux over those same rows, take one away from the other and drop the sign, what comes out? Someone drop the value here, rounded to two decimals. 0.18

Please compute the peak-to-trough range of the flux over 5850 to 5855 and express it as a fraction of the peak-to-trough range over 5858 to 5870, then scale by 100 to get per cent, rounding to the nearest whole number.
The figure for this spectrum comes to 33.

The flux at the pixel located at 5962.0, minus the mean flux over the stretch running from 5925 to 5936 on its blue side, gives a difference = 0.09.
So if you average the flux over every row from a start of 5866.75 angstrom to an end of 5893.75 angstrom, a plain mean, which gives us 1.34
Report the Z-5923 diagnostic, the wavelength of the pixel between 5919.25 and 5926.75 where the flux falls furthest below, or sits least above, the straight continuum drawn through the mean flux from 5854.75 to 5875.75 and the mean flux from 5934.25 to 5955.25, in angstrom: 5923.0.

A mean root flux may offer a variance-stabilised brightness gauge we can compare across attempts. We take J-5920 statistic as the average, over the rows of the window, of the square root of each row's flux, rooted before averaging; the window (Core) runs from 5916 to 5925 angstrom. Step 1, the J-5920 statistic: 1.21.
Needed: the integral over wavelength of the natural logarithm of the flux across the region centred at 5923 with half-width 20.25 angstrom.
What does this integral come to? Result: 16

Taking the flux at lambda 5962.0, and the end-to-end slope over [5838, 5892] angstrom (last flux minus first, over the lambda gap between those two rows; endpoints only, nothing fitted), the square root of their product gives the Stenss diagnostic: 0.046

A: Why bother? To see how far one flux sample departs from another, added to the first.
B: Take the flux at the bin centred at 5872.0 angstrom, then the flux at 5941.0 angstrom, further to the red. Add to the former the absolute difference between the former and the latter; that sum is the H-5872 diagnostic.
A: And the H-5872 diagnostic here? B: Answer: 1.7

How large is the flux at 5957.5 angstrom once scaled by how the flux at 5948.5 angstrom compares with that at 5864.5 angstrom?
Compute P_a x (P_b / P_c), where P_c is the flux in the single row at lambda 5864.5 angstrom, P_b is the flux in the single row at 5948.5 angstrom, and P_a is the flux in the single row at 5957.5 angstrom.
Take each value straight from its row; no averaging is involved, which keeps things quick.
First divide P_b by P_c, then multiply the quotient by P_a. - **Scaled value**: 1.36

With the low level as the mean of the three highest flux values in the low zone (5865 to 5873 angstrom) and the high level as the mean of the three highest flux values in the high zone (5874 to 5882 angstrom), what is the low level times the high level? 2.46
